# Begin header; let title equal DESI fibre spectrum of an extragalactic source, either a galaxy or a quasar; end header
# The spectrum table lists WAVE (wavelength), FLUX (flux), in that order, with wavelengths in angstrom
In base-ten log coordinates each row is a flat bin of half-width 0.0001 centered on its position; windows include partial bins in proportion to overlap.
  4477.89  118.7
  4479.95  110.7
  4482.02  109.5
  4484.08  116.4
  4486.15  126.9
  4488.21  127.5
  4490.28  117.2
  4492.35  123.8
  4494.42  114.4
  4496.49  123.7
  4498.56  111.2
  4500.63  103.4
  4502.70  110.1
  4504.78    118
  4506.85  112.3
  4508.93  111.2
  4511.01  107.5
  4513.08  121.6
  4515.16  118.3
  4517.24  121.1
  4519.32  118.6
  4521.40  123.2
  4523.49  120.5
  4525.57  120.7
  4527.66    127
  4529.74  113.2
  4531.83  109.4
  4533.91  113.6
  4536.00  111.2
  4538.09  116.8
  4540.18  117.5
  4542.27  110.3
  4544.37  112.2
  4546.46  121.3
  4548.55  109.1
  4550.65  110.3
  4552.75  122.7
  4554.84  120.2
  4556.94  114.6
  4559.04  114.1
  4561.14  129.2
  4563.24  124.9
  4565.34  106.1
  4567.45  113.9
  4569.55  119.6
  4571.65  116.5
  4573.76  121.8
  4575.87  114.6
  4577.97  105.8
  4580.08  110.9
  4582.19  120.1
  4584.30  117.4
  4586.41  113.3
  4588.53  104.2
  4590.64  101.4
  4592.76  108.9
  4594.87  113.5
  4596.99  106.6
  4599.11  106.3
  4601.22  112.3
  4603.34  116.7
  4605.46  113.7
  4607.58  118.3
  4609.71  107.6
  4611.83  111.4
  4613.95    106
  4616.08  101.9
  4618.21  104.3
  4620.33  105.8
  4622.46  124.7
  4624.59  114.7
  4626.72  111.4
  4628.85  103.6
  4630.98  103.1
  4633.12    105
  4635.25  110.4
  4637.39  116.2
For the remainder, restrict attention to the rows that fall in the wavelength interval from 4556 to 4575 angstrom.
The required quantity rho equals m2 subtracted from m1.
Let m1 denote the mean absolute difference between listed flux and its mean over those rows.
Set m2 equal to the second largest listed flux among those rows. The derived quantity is -120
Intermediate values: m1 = 5.4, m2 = 124.9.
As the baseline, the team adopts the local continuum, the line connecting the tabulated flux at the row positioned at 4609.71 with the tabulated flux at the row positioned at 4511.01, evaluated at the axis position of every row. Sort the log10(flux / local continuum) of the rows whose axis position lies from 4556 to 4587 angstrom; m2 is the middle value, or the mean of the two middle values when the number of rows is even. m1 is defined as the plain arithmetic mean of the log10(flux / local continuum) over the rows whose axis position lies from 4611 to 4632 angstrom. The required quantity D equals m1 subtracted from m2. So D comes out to 0.024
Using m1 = 0.004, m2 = 0.028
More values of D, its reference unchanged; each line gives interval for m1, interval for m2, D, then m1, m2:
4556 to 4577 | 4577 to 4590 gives -0.020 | 0.038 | 0.018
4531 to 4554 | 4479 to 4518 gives 0.009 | 0.025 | 0.035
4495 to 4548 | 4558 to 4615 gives -0.008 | 0.032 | 0.023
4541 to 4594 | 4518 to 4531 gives 0.023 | 0.027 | 0.050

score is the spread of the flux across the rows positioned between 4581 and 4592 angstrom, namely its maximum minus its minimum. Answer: 19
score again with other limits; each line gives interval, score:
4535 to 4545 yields 7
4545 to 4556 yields 14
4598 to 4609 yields 12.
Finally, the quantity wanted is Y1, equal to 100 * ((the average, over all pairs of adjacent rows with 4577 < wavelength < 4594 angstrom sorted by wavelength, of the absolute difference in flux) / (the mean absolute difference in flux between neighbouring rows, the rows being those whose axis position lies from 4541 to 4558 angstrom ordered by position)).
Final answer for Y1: 90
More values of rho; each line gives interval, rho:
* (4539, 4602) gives -120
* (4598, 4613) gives -113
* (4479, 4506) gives -121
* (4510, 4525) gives -118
